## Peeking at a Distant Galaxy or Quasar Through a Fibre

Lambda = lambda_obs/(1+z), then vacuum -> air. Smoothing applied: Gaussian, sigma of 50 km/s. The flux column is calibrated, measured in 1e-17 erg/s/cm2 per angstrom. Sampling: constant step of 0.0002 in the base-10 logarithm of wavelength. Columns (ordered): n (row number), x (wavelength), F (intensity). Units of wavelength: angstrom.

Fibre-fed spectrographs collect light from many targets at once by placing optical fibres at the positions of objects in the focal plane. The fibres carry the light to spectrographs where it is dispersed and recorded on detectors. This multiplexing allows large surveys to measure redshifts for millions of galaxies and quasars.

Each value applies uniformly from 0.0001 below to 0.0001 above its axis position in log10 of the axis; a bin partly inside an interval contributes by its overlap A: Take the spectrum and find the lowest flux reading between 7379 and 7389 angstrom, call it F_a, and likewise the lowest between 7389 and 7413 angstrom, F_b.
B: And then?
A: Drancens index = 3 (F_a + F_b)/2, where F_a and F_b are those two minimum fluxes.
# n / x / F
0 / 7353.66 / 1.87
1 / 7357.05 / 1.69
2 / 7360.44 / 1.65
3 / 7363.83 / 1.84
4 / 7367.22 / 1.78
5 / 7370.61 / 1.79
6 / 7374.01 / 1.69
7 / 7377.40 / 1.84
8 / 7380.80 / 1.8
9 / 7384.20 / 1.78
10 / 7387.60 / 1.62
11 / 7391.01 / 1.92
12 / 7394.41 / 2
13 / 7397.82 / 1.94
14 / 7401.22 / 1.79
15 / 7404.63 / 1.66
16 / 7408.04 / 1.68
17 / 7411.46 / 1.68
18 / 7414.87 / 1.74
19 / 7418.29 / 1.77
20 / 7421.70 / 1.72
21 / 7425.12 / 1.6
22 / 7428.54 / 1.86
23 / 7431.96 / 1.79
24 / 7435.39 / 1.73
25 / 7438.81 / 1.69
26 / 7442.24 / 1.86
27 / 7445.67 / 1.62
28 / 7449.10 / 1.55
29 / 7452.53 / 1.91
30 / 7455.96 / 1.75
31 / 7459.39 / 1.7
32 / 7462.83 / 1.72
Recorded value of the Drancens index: 4.92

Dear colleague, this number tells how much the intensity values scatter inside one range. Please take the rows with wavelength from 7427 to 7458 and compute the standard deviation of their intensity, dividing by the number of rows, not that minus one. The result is 0.112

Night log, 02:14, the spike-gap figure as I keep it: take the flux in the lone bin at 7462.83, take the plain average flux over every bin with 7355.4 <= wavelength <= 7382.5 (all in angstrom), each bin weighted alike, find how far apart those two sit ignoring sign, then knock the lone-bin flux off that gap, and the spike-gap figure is -1.68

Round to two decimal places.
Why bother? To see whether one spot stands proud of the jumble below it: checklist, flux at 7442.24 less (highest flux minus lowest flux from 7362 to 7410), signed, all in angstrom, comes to 1.48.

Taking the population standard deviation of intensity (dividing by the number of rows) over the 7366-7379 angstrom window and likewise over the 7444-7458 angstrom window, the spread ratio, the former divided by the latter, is 0.39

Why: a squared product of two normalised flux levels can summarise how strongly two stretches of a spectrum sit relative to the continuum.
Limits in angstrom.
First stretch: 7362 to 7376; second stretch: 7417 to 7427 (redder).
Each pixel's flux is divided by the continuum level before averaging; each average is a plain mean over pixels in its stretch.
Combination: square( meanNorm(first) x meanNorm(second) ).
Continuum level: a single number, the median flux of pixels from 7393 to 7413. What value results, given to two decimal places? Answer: 1.00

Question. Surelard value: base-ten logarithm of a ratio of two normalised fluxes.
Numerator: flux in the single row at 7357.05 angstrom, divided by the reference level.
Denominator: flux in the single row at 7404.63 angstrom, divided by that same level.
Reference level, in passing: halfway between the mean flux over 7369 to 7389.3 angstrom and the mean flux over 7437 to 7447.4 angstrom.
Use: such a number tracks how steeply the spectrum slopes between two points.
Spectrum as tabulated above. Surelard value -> 0.01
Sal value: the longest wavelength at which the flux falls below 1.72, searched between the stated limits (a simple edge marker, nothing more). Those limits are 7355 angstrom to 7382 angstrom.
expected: 7374.01 angstrom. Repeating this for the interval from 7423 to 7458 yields 7449.10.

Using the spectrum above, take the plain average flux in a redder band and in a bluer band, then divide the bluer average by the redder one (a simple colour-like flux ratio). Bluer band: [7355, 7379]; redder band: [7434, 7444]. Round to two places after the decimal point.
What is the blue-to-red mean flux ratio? 1.00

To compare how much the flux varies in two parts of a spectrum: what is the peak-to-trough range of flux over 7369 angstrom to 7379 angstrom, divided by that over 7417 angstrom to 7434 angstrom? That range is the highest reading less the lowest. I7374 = 0.58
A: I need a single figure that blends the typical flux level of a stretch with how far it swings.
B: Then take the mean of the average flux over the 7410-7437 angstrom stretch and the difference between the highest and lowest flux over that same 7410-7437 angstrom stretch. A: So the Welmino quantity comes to 0.998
